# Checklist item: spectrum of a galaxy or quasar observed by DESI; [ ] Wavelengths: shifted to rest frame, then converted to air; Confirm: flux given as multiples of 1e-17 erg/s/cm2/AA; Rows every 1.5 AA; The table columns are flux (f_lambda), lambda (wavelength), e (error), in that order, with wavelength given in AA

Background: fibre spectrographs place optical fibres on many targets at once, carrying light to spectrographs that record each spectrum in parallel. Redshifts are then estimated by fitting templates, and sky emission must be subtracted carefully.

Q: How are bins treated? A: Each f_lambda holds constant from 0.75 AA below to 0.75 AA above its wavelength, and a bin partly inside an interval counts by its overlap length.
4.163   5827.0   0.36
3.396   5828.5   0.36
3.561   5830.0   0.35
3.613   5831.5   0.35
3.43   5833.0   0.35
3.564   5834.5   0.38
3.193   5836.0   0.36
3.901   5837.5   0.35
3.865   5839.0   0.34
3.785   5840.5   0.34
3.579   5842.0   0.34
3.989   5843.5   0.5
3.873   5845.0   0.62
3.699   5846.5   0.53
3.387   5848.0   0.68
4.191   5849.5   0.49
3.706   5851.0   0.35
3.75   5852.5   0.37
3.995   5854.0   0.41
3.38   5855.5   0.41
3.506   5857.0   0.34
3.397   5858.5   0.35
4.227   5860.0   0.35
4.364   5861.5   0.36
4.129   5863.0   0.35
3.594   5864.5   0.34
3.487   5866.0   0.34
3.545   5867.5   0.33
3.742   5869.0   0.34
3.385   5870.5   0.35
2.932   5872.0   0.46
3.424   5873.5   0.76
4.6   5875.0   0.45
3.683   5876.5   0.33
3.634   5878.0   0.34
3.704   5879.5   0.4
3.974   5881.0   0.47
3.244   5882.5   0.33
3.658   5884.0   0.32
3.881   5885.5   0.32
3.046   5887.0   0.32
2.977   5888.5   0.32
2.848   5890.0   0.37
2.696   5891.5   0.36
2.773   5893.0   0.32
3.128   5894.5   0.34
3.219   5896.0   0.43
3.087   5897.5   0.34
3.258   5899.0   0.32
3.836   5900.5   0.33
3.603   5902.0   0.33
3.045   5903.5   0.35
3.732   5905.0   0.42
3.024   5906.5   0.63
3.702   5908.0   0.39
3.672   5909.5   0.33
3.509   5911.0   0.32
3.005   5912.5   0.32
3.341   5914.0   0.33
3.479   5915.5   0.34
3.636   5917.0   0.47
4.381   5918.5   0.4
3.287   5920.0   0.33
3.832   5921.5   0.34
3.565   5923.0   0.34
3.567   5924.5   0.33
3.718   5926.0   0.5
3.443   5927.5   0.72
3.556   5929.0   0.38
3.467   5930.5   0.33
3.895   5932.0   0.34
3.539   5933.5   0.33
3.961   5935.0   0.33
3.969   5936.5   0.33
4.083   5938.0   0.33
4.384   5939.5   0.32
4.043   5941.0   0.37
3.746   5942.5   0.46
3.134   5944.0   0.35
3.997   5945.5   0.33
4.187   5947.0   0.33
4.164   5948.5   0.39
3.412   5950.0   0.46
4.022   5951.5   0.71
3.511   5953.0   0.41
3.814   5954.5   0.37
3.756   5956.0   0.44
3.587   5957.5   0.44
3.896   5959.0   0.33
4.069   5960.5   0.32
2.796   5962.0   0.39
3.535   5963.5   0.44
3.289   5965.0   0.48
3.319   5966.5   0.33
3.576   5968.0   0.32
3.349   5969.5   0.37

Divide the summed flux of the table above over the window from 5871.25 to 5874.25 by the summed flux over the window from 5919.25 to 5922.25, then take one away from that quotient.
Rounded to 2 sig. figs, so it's -0.11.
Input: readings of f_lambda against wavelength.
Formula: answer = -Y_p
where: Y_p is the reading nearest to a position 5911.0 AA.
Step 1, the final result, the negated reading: -3.51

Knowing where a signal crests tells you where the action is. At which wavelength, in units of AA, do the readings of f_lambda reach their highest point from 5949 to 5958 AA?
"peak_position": 5951.5 AA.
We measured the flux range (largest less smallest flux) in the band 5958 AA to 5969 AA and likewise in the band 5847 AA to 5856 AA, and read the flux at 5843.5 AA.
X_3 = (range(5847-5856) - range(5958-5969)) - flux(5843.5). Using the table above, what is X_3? -4.5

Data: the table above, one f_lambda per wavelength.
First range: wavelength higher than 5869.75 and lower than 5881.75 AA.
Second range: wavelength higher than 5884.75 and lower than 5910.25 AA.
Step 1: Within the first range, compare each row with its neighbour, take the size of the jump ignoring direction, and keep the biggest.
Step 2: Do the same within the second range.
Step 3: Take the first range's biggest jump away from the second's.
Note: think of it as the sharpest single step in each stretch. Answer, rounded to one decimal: -0.3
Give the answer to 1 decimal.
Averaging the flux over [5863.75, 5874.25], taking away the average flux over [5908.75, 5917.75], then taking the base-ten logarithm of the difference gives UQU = -2.4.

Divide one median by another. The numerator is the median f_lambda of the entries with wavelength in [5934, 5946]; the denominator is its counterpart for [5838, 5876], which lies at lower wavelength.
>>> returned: 1.07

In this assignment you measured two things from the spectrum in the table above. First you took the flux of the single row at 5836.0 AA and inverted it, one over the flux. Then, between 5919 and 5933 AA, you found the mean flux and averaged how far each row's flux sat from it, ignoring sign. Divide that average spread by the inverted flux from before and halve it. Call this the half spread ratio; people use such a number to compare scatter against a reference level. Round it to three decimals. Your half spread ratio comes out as 0.237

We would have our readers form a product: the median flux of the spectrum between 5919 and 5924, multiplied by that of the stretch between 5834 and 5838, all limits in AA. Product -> 12.7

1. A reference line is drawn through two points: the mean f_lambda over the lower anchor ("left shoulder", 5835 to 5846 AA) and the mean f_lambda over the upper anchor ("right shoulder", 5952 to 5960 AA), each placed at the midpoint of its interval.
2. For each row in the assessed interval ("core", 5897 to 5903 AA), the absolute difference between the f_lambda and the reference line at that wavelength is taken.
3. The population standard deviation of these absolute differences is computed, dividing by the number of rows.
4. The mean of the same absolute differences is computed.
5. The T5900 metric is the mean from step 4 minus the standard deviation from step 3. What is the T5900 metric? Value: 0.11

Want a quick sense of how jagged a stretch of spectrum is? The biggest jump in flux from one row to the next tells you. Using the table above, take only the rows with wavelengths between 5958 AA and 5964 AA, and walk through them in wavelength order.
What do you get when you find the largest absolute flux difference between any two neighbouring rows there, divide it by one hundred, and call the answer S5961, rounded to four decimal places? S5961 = 0.0127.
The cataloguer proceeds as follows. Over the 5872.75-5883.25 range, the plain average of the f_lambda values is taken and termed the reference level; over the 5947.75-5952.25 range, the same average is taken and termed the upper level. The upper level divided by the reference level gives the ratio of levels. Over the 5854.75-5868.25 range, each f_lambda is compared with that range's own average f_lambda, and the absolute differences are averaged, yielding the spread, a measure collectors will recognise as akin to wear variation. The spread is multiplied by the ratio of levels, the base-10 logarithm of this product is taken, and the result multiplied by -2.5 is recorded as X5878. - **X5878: 1.15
